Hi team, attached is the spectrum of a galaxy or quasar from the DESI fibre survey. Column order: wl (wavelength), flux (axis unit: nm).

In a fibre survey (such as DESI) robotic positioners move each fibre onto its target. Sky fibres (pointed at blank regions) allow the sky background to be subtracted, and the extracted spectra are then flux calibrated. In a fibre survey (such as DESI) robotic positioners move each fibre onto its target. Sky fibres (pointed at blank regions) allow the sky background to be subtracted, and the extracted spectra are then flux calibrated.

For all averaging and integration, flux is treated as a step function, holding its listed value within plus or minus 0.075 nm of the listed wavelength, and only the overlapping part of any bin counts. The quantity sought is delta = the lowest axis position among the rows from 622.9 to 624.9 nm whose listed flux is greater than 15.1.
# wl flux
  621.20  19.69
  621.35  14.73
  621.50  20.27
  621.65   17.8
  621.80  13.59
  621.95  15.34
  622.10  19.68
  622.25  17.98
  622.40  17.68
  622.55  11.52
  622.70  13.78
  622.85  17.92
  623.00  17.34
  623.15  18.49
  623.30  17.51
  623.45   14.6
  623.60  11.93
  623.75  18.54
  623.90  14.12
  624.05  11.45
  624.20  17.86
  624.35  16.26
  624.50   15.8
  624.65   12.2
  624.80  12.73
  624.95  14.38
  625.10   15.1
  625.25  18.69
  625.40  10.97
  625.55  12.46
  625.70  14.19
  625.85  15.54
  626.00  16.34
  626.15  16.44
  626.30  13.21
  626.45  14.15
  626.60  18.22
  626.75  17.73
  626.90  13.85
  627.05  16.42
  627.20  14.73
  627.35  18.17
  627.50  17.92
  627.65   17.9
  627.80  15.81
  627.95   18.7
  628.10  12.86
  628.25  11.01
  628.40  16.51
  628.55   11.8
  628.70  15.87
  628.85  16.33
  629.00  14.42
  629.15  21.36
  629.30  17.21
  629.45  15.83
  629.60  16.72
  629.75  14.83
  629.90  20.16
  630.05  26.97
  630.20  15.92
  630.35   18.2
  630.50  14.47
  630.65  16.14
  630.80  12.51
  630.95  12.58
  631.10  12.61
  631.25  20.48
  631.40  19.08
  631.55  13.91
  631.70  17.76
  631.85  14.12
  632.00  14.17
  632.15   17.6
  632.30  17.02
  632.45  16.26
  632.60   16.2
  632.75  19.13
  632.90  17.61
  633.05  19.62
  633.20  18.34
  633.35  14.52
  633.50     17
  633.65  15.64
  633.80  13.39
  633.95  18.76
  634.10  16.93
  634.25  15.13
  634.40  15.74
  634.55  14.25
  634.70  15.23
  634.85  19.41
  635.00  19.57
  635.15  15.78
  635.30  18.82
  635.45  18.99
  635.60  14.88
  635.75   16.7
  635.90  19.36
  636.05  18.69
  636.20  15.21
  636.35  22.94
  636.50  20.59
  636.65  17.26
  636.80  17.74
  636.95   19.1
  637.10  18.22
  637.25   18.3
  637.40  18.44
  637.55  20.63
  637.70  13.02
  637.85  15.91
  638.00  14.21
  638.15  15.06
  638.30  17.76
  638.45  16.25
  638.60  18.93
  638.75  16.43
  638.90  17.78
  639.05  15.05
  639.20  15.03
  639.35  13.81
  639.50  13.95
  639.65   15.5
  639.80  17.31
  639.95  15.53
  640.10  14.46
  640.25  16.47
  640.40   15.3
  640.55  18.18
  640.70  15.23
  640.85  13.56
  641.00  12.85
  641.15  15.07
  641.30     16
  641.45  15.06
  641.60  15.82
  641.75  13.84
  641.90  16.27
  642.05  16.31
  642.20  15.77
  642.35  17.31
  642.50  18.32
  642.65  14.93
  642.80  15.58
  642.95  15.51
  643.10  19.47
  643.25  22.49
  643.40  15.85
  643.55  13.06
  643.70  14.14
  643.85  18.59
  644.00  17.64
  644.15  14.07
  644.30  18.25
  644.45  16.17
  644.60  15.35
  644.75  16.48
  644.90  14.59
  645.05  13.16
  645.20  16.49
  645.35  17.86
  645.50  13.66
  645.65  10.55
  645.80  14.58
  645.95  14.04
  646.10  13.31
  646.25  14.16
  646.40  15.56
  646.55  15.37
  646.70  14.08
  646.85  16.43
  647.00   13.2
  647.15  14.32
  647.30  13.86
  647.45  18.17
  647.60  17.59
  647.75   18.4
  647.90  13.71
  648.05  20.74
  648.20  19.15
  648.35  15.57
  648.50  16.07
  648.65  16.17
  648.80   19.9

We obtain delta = 623.00 nm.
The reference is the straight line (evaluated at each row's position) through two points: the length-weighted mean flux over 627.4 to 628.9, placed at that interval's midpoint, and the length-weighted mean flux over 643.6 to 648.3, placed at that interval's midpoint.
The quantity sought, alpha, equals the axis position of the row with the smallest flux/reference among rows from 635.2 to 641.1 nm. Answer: 641.00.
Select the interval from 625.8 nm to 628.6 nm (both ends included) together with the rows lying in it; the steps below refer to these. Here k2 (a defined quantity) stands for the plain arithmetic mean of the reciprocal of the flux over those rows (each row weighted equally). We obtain 0.0654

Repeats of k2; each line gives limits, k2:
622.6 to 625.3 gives 0.0662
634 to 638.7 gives 0.0585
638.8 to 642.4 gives 0.0651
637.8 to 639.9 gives 0.0633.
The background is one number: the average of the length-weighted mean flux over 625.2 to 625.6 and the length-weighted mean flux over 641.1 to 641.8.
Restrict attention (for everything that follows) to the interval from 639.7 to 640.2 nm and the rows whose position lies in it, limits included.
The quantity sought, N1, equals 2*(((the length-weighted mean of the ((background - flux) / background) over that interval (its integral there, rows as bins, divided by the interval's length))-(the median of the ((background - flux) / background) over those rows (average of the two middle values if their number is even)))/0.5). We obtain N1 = -0.07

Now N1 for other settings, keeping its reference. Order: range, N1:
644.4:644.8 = 0.06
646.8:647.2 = -0.07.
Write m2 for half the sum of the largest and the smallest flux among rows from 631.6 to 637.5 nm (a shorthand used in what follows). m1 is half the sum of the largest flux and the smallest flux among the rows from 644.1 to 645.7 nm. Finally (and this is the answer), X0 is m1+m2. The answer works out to 32.6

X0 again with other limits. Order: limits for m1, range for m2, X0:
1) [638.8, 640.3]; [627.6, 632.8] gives 34.8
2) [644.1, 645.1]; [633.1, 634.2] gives 31.8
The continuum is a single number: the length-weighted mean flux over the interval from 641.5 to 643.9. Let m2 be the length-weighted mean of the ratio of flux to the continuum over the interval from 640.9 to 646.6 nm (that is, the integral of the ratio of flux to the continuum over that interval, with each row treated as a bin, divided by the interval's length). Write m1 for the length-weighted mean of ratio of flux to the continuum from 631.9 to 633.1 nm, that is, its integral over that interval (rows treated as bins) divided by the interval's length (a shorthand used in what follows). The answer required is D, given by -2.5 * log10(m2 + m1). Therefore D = -0.748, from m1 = 1.04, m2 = 0.95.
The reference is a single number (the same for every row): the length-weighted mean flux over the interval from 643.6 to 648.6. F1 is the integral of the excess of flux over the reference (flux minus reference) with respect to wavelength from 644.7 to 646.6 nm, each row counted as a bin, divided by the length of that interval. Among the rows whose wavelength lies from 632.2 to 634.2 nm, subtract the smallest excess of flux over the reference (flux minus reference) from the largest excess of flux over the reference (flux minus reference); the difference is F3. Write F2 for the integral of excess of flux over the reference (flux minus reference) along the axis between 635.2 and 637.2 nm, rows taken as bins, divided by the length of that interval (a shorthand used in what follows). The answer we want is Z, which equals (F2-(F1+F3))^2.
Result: 6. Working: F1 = -1.04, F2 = 2.7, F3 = 6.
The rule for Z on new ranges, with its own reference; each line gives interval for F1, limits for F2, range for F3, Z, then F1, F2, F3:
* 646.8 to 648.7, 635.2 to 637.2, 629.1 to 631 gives 158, 0.81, 2.7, 14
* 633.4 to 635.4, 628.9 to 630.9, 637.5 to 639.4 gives 49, 0.99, 1.6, 8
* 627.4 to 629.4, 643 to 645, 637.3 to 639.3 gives 50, 0.40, 1.0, 8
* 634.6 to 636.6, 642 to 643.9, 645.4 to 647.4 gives 53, 2.50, 1.1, 6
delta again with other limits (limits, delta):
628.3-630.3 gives 628.40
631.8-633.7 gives 632.15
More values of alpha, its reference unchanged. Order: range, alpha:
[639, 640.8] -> 639.35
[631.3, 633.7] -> 631.55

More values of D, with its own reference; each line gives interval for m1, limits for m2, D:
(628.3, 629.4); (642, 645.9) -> -0.727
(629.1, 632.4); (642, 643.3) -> -0.790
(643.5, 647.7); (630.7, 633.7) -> -0.708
